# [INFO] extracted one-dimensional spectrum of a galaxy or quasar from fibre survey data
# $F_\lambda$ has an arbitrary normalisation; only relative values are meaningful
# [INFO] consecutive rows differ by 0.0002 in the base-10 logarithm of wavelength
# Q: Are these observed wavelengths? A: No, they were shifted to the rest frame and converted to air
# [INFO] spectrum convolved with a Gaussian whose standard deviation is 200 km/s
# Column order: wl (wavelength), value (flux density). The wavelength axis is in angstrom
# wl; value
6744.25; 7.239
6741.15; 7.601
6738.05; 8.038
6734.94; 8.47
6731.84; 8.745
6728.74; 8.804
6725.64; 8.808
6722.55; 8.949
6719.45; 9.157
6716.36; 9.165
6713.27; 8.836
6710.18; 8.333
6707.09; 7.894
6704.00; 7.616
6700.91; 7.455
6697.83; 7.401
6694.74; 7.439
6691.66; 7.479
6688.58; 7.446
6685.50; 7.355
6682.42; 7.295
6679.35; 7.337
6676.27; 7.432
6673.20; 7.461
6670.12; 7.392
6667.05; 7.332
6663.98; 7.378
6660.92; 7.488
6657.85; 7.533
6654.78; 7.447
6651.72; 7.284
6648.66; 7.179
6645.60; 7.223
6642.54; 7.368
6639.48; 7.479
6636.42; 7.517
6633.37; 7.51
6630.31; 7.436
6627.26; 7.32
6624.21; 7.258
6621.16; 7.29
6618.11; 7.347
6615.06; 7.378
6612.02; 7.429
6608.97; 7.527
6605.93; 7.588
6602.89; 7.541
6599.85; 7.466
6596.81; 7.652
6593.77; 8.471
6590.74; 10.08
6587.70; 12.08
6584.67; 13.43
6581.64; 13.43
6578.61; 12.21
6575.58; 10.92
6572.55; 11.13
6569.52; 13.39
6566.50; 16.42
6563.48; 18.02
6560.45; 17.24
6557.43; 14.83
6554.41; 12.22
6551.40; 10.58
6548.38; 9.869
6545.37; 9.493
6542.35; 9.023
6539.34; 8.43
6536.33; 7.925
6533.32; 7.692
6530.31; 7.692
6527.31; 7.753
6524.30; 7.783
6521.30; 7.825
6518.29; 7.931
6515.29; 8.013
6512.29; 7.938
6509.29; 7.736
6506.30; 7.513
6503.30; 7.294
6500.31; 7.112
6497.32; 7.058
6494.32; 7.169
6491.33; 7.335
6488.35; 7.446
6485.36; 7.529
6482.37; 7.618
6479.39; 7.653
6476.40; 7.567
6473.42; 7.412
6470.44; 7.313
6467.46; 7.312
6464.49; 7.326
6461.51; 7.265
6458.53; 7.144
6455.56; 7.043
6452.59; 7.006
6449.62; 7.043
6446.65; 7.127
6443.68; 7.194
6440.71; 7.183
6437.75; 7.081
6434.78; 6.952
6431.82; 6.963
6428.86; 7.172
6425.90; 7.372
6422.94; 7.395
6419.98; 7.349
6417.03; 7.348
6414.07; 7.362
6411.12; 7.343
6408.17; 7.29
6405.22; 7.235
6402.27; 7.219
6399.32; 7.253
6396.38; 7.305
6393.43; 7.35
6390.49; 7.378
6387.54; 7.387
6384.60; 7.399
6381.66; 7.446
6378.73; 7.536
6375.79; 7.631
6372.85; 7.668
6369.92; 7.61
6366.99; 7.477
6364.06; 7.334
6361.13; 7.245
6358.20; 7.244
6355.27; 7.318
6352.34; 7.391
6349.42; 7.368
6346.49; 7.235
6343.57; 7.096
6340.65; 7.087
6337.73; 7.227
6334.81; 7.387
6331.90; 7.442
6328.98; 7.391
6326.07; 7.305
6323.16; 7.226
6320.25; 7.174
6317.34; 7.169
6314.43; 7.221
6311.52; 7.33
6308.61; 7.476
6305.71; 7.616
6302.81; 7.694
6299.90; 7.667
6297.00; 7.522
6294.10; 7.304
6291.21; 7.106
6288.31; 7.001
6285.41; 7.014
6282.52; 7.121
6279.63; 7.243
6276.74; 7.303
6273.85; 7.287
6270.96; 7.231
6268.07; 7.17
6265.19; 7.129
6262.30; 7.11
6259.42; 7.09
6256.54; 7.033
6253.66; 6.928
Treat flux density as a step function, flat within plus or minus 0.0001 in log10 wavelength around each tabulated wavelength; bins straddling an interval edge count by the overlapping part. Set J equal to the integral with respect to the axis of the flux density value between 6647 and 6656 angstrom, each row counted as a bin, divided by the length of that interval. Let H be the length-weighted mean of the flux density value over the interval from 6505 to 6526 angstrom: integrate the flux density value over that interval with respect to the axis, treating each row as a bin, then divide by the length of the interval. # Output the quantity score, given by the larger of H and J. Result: 7.8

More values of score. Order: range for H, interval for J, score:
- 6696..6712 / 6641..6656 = 7.8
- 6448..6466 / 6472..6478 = 7.5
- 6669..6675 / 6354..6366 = 7.4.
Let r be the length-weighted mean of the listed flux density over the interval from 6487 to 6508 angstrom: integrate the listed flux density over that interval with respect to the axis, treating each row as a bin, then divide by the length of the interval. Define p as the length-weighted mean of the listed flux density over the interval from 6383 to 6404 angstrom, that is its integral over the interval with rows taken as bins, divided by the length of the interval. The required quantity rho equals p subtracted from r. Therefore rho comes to 0.0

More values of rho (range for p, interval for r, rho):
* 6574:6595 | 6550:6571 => 3.1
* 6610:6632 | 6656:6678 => 0.1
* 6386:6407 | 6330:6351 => 0.0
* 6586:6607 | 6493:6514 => -1.4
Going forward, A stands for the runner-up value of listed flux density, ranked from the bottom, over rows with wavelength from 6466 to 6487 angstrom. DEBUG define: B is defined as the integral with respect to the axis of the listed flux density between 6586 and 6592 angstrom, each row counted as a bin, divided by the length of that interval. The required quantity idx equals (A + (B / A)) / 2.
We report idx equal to 4.42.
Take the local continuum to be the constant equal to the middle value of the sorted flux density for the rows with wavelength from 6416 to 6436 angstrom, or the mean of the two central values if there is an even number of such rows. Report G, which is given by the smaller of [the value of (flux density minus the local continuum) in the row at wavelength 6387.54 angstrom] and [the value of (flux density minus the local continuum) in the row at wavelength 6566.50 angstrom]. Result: 0.04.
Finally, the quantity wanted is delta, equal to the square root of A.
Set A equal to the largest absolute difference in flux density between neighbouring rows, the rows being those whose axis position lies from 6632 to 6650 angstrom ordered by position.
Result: 0.38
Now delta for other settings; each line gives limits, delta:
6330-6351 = 0.40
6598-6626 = 0.31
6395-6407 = 0.23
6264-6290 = 0.35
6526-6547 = 0.77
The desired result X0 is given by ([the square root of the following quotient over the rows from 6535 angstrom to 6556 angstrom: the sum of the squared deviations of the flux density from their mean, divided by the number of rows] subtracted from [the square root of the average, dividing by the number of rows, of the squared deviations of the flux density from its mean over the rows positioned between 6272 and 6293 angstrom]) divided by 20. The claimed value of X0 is -0.06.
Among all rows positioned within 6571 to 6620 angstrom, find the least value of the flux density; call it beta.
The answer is 7.347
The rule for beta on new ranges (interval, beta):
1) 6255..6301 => 7.001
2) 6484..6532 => 7.058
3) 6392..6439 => 6.952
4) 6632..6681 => 7.179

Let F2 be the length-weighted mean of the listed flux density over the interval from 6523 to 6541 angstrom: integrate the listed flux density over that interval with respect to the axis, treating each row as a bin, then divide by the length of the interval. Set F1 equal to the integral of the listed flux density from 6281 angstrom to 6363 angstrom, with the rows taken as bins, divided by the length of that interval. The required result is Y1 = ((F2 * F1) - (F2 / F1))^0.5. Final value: 7.5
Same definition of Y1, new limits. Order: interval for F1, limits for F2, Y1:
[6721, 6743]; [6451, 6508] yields 7.8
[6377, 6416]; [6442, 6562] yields 7.7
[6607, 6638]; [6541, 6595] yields 9.5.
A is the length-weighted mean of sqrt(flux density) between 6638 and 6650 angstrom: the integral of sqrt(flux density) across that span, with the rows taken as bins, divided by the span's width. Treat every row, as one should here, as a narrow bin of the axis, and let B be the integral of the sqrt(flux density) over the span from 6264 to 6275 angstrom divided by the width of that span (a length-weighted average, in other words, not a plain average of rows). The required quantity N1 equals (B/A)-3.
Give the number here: -2.01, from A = 2.70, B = 2.68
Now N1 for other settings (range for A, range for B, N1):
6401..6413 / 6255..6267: -2.01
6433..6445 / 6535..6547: -1.89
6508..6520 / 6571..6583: -1.77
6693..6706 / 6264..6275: -2.02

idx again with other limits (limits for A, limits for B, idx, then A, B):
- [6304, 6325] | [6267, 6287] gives 4.09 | 7.174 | 7.2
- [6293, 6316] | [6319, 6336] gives 4.15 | 7.304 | 7.3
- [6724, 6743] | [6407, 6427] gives 4.48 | 8.038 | 7.4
